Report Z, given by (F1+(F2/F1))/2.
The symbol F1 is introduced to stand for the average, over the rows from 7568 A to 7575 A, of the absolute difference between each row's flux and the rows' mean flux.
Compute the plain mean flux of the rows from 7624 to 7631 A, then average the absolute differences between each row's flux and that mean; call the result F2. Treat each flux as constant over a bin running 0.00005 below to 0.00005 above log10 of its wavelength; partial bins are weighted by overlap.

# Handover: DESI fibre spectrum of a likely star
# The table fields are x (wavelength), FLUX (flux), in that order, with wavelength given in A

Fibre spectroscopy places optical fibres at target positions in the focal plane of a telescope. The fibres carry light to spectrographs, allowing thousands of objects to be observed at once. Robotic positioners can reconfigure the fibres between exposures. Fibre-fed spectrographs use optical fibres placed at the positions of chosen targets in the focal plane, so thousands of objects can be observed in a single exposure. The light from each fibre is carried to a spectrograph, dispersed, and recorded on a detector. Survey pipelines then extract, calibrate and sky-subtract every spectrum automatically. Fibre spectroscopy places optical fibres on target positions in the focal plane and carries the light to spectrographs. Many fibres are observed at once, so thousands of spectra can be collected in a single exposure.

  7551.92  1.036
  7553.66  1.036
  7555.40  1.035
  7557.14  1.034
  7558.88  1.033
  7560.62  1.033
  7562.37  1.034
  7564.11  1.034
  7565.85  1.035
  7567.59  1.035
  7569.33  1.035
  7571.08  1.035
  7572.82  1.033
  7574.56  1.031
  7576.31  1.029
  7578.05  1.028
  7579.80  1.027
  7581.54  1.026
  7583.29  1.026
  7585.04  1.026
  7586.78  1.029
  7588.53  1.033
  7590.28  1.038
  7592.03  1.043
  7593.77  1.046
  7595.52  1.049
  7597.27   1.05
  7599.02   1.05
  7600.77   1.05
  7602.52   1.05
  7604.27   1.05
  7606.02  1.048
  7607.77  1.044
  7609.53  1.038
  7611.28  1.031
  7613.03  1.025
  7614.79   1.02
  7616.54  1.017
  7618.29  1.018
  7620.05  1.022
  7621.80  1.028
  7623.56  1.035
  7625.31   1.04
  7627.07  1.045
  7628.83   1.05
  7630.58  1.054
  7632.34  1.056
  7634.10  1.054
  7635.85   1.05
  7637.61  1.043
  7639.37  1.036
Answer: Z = 1.6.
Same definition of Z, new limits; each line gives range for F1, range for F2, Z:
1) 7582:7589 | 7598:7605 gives 0.0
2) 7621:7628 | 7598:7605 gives 0.0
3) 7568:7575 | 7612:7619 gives 0.8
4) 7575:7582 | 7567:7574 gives 0.4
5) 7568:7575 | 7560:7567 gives 0.2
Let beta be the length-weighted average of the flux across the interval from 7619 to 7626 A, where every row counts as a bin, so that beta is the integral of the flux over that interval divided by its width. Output 1.03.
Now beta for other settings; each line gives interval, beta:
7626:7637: 1.05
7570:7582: 1.03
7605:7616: 1.03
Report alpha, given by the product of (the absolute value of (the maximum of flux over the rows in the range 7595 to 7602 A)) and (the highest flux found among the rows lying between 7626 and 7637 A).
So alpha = 1.11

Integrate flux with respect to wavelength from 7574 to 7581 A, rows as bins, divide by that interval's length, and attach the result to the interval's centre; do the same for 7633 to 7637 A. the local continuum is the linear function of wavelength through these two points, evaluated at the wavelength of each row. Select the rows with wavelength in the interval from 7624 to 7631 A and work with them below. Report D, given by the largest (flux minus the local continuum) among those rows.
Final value 0.003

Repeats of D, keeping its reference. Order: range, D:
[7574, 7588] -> 0.004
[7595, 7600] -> 0.013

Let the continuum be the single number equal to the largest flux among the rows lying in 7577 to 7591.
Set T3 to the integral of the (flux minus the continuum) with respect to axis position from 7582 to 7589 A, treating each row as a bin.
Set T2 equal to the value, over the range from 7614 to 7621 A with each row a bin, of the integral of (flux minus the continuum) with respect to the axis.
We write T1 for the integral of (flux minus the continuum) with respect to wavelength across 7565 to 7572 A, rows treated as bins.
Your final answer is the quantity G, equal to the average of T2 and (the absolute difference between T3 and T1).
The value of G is -0.04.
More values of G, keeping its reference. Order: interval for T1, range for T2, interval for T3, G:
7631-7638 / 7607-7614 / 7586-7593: 0.04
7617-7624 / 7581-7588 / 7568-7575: -0.01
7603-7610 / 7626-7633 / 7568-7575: 0.09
